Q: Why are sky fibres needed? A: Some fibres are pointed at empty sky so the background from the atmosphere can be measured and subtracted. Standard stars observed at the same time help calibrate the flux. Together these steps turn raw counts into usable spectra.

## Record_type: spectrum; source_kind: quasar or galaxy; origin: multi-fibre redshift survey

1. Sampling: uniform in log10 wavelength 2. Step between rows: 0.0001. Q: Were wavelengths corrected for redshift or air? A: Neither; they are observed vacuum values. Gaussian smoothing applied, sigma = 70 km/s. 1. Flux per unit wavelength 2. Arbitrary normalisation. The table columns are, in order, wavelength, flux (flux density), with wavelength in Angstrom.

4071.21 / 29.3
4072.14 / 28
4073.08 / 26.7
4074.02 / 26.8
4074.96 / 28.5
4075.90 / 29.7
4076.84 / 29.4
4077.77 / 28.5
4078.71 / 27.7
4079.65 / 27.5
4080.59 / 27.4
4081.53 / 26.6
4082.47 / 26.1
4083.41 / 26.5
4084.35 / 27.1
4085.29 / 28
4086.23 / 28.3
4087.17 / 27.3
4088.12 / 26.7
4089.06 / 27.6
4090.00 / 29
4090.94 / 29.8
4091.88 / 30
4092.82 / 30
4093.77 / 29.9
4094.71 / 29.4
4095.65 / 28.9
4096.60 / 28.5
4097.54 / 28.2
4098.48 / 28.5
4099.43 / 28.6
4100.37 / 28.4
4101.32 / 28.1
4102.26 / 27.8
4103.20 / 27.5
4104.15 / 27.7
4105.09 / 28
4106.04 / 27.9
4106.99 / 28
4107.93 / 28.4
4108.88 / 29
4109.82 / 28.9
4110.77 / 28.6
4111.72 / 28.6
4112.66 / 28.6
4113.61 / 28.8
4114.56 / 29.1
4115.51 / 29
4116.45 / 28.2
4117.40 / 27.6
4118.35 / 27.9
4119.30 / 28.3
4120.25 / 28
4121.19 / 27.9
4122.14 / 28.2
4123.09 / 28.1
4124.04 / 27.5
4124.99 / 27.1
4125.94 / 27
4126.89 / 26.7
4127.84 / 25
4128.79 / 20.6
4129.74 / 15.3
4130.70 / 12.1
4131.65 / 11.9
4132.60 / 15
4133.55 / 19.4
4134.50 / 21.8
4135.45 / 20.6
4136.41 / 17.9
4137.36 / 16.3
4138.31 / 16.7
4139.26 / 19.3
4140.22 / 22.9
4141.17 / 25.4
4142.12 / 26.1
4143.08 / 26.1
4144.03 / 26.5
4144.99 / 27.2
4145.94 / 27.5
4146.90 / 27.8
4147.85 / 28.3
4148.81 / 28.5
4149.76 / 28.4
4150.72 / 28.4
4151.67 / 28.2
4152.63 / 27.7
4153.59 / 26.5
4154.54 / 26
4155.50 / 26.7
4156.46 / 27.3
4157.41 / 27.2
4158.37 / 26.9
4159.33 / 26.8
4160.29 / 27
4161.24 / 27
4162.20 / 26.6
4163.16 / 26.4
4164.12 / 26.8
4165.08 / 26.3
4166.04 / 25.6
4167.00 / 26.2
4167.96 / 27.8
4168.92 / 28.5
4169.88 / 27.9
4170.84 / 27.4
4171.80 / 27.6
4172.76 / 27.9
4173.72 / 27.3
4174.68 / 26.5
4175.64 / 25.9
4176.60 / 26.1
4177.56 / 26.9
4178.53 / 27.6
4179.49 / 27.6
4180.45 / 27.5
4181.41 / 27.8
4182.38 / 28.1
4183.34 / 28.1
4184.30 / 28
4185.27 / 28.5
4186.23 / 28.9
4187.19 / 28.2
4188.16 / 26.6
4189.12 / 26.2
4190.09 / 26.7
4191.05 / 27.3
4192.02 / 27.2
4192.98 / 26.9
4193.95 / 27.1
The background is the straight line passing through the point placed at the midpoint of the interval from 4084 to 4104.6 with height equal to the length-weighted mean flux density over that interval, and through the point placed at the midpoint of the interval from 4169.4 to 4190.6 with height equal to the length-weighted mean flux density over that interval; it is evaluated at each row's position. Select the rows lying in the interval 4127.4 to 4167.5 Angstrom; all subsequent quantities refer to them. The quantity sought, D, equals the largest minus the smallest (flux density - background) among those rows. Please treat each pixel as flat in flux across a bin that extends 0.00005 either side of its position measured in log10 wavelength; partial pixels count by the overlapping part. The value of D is 16.8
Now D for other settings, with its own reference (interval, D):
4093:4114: 2.3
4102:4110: 1.6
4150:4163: 2.4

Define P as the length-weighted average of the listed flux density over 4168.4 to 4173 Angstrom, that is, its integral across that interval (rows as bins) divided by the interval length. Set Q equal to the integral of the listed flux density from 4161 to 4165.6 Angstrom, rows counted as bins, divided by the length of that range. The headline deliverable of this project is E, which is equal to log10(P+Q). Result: 1.736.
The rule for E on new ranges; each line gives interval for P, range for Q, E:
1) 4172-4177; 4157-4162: 1.731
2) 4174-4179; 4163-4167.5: 1.723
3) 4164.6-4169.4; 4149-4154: 1.738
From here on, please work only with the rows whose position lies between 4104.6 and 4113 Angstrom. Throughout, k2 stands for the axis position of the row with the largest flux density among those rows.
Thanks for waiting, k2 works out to 4108.88 Angstrom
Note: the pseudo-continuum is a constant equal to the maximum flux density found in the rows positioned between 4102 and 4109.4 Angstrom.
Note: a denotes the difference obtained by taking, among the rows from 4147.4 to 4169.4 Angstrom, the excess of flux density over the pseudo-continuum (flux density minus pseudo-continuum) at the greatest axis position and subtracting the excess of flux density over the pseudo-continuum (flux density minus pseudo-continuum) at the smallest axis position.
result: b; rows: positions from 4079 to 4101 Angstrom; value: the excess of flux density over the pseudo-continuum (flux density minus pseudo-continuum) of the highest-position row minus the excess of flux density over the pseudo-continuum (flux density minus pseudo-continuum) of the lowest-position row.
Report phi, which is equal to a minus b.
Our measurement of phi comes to -0.7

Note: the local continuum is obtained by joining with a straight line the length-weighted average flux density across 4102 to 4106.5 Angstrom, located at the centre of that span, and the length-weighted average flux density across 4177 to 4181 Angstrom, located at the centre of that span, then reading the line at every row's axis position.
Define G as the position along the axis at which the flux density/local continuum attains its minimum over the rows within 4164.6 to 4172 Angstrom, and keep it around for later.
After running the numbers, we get 4166.04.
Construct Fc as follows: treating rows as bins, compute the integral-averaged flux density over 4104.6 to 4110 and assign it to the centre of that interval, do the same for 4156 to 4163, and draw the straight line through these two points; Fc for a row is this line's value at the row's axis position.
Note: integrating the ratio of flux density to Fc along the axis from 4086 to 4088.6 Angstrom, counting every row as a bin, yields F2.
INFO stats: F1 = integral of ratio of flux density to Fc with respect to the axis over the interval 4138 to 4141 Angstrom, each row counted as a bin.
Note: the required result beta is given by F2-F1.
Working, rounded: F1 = 2.22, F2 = 2.46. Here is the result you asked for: 0.23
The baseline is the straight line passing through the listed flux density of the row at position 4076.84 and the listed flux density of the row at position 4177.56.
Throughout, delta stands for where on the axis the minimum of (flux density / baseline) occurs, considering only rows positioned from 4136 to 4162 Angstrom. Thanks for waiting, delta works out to 4137.36 Angstrom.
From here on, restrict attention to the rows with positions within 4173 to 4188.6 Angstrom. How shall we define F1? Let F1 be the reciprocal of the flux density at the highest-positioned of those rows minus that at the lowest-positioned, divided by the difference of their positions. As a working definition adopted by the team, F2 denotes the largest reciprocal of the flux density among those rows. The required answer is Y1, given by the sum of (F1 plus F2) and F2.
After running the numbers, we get 0.077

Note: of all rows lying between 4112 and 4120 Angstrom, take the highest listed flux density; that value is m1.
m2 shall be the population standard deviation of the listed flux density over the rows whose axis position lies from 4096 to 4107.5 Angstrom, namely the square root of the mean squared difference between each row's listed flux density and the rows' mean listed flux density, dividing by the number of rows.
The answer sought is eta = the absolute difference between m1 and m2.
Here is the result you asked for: 28.8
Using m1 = 29.1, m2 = 0.33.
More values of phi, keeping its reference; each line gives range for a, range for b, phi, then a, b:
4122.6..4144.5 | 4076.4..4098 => -0.4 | -1.6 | -1.2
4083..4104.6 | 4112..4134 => 10.4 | 1.2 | -9.2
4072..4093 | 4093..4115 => 2.8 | 2.0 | -0.8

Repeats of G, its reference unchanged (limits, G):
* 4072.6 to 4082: 4081.53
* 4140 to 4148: 4140.22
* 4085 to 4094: 4088.12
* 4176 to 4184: 4176.60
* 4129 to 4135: 4131.65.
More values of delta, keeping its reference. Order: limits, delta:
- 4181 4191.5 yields 4189.12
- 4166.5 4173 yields 4167.00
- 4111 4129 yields 4128.79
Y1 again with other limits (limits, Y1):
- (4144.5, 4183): 0.078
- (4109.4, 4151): 0.168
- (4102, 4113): 0.073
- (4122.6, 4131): 0.171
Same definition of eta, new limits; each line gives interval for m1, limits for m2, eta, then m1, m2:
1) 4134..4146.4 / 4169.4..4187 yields 26.7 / 27.5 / 0.76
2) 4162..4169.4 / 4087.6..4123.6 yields 27.8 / 28.5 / 0.72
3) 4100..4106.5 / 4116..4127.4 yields 27.9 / 28.4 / 0.51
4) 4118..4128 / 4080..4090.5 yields 27.5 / 28.3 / 0.82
